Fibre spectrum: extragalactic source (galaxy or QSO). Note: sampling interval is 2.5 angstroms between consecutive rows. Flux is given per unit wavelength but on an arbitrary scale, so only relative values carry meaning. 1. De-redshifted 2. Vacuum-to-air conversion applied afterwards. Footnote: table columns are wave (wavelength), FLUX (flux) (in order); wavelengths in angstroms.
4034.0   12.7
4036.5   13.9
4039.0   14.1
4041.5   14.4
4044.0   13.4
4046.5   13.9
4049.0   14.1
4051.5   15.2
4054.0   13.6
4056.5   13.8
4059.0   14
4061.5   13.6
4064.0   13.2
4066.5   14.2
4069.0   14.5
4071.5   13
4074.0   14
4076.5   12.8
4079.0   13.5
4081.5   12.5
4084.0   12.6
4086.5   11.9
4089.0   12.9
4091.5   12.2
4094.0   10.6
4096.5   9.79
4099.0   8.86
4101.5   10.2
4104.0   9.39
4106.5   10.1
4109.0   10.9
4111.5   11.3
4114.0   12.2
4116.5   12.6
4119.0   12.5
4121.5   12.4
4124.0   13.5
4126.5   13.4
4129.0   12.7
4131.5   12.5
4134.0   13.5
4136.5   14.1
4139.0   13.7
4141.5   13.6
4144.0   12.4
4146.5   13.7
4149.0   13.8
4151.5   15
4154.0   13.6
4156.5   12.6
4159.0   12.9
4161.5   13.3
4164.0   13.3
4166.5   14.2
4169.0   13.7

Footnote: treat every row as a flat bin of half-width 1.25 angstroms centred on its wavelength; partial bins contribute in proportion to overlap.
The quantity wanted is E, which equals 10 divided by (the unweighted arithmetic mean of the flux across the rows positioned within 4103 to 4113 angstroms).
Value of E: 0.96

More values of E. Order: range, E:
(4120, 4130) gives 0.77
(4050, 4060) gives 0.71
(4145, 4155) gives 0.71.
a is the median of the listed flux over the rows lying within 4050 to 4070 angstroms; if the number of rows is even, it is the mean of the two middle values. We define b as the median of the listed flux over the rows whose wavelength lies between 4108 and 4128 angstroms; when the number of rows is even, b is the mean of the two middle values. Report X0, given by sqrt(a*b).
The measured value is 13.2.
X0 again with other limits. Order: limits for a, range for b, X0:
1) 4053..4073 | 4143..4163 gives 13.6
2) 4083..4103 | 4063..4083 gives 12.3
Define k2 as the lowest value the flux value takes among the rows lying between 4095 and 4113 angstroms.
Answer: 8.86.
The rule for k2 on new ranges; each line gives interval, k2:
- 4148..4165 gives 12.6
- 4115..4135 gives 12.4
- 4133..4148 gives 12.4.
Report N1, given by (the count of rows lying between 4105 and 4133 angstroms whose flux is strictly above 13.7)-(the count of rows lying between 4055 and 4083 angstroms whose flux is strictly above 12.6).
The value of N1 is -10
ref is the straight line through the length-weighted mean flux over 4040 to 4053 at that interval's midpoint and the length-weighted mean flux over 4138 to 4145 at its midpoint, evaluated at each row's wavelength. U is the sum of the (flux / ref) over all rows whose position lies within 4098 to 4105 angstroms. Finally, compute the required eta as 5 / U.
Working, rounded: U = 2.09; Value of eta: 2.40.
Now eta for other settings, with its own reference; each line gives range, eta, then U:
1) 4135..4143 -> 1.60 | 3.12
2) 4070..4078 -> 1.75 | 2.86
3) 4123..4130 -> 1.69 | 2.96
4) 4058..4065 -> 1.72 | 2.91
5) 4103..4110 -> 2.24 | 2.24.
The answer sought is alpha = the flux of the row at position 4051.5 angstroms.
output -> 15.2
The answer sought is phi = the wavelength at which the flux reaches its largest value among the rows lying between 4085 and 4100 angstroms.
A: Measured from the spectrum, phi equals 4089.0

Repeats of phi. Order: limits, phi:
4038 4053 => 4051.5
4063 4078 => 4069.0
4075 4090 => 4079.0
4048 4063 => 4051.5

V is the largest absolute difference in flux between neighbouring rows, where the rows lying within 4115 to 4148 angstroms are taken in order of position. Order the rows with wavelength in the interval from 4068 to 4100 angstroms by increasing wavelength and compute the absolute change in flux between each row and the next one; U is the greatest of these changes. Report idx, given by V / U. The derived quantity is 0.81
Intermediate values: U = 1.60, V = 1.30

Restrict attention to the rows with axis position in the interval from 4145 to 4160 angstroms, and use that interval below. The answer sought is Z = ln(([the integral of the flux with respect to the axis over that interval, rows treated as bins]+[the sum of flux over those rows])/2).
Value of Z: 4.96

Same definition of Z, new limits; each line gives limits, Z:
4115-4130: 4.90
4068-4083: 4.94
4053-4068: 4.97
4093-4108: 4.64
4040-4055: 5.00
